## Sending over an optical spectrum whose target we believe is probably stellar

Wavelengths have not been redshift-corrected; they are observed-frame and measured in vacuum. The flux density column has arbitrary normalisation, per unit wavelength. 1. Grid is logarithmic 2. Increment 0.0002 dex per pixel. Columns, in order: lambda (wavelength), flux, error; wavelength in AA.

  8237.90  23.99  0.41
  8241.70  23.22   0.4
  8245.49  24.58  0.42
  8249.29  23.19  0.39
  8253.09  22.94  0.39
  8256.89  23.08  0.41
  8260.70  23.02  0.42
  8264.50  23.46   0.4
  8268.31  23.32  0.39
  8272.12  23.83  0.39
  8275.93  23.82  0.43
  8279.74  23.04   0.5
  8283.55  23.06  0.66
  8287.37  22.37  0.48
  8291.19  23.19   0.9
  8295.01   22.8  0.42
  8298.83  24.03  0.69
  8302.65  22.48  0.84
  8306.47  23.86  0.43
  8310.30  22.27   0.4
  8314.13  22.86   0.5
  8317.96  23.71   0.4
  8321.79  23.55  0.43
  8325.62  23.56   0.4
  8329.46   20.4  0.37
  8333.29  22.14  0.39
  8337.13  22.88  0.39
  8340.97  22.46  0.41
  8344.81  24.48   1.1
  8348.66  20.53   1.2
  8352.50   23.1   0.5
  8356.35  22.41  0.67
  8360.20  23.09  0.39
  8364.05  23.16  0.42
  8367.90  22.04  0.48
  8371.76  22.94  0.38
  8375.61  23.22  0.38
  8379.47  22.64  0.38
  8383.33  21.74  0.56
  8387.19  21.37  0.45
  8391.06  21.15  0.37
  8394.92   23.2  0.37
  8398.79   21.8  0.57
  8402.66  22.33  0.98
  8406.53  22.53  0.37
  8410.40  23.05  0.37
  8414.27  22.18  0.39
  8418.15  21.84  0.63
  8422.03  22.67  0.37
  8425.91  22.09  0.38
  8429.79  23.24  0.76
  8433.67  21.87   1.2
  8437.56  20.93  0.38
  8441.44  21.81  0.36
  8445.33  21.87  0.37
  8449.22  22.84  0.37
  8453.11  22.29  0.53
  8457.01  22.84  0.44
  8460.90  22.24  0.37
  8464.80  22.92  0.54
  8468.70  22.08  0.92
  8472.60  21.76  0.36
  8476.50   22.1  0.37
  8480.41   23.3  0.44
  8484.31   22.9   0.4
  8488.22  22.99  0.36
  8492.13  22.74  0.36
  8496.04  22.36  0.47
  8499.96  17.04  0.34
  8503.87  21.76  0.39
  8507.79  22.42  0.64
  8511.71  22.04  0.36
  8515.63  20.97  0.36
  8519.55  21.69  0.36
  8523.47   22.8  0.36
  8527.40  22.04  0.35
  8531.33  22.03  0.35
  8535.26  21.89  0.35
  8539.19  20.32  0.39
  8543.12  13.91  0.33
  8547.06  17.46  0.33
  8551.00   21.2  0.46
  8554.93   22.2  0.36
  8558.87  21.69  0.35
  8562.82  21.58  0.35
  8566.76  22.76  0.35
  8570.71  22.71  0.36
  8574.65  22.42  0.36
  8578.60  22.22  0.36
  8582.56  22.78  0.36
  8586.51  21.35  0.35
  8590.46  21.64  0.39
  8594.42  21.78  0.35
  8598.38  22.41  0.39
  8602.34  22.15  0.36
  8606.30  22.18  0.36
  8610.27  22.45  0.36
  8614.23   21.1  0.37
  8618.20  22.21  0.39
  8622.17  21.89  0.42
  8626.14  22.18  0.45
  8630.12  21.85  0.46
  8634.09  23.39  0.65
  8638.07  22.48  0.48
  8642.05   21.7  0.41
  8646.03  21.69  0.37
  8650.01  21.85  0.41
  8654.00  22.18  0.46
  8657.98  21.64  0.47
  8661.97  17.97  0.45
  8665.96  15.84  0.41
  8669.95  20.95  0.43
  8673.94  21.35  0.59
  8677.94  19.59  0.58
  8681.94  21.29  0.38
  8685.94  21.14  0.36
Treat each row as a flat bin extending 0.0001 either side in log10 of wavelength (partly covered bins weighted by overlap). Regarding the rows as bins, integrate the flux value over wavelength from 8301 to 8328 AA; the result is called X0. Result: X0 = 625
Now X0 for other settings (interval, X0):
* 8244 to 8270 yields 607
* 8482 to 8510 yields 609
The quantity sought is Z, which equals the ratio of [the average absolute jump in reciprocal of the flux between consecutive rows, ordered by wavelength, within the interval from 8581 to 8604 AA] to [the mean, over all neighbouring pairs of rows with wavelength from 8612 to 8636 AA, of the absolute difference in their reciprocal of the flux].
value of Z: 0.78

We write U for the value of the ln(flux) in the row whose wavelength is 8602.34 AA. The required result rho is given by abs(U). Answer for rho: 3.10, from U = 3.10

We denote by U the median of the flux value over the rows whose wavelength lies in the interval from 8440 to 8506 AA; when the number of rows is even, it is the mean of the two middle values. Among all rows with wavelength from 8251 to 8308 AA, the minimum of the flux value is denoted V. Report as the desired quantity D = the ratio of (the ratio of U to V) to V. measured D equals 0.045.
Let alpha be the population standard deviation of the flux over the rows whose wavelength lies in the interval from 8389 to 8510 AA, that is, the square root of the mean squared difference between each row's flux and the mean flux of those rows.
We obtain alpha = 1.1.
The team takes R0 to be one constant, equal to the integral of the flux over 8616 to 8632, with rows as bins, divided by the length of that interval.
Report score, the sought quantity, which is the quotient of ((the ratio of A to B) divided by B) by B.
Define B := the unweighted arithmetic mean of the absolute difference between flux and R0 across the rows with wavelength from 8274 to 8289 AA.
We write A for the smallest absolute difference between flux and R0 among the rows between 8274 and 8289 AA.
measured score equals 0.30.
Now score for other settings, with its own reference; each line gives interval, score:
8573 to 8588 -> 1.56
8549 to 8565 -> 2.25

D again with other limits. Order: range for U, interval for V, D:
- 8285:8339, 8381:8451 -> 0.052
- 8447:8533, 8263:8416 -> 0.054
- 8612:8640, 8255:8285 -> 0.042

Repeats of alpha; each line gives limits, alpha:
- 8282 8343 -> 0.9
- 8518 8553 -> 2.7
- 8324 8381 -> 1.0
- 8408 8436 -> 0.5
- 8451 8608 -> 1.7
